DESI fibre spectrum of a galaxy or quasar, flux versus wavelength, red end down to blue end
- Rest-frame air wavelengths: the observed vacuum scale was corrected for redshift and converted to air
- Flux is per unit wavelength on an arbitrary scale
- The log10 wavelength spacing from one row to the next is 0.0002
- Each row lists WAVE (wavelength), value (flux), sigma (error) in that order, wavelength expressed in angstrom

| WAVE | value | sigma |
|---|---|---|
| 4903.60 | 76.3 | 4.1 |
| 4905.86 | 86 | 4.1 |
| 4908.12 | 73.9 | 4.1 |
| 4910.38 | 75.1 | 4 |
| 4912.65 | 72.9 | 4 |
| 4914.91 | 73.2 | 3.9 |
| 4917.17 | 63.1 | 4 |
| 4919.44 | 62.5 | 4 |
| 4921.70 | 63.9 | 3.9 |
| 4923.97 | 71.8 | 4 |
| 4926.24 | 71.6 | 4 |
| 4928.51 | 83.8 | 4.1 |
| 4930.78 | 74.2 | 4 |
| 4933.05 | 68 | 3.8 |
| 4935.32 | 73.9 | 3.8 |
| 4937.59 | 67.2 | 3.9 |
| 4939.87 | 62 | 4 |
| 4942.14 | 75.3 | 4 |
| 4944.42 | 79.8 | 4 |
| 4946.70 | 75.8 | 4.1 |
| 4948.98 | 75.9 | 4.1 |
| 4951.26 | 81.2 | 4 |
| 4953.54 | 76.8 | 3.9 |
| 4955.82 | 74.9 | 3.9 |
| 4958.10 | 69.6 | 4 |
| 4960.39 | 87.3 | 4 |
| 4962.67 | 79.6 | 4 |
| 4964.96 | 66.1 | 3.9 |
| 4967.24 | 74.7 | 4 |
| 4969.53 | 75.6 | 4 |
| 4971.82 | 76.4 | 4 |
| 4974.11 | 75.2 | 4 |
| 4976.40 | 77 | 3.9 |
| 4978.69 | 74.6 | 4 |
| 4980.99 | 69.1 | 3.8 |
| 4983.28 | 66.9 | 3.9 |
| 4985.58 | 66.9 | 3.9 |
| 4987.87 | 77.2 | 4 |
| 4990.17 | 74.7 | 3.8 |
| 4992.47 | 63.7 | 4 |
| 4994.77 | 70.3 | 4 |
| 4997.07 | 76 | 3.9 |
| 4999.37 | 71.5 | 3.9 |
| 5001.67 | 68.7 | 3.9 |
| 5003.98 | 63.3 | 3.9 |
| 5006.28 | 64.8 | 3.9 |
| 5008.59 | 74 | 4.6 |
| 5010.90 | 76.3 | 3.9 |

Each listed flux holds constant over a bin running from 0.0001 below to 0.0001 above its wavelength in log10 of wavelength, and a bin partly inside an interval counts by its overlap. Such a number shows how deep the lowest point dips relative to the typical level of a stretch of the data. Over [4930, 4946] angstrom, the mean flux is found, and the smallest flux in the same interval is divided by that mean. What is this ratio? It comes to 0.87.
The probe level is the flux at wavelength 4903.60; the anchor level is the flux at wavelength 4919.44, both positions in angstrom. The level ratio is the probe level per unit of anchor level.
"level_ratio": 1.22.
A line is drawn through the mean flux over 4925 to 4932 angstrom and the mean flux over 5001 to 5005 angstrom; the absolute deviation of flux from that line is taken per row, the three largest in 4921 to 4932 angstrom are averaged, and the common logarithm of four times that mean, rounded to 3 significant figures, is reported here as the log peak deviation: 1.54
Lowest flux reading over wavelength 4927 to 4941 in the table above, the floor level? 62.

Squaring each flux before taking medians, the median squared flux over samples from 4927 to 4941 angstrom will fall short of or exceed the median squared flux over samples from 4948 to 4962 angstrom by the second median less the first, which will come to 787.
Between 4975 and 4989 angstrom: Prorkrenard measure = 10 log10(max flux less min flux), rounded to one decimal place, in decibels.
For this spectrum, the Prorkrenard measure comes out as 10.1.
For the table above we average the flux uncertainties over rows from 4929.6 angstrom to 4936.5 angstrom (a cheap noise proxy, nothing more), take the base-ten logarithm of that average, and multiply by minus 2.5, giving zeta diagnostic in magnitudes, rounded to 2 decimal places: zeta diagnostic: -1.47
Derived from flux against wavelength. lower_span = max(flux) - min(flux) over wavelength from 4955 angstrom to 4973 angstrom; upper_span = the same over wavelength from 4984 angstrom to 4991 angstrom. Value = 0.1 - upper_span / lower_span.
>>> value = -0.39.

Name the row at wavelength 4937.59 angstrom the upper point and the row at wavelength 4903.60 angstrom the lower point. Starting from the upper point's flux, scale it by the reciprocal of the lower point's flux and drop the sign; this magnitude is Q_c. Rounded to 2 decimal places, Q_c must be 0.88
